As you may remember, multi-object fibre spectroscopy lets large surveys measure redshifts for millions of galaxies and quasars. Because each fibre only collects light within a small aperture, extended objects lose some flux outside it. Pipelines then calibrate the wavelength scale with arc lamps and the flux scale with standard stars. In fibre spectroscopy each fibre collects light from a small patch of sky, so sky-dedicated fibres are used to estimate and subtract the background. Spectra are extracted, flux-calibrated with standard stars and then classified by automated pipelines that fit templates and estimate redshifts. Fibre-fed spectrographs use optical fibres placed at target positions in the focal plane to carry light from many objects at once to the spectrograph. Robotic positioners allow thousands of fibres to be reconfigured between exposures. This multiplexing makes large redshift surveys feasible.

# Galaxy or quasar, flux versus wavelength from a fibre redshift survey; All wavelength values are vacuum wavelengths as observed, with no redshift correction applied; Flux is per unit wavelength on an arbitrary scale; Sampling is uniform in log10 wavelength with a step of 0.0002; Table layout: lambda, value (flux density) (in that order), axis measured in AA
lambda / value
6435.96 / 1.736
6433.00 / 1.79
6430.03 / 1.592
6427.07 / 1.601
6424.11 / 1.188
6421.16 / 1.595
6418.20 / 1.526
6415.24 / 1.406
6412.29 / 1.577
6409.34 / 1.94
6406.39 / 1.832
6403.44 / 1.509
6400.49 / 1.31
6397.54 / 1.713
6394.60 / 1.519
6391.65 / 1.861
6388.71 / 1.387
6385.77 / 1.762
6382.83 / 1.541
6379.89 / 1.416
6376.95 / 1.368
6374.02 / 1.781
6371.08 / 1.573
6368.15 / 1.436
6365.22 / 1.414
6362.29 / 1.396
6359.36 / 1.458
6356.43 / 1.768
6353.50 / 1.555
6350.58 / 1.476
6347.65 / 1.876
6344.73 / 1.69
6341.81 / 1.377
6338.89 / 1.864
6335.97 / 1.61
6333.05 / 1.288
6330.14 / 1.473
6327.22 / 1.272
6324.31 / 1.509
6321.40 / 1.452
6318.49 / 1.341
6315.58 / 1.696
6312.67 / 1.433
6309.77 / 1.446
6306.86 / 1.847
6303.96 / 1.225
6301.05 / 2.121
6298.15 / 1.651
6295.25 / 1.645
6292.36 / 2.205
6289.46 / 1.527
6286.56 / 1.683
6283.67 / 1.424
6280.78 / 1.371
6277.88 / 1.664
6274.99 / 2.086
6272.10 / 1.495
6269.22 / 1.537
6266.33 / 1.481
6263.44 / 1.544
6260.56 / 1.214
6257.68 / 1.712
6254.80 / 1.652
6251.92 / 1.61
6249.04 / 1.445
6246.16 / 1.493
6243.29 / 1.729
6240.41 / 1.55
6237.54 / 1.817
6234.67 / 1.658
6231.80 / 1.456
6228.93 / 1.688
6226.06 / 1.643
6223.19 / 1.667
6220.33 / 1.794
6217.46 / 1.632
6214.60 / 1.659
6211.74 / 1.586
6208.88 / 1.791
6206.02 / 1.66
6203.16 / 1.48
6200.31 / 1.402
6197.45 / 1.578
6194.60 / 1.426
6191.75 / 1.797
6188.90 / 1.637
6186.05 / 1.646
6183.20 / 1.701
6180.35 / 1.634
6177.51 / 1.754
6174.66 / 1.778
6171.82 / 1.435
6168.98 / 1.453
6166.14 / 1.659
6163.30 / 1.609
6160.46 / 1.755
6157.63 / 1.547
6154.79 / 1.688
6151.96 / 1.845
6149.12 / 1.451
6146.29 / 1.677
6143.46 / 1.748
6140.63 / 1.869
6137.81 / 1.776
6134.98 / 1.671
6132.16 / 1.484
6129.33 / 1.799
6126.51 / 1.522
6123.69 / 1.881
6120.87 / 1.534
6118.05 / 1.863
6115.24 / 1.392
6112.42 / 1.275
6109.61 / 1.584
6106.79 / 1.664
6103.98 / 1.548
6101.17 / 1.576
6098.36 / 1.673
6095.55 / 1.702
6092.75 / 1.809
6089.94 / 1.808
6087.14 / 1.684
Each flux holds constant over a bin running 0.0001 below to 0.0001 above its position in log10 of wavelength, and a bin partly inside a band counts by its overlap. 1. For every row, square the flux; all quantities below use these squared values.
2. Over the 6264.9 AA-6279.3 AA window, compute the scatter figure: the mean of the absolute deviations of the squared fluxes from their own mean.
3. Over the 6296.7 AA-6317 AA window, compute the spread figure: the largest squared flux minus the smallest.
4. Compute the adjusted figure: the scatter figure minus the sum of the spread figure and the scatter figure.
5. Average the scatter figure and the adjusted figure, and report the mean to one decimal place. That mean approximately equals -1.2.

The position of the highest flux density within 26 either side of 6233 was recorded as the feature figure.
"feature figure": 6237.54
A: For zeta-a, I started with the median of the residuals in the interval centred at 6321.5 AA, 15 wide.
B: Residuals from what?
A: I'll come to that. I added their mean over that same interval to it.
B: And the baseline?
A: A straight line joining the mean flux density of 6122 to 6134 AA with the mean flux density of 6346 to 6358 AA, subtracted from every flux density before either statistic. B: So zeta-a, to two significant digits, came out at -0.43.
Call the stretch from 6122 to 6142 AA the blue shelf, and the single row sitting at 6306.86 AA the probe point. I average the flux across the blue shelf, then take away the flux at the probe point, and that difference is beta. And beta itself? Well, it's -0.13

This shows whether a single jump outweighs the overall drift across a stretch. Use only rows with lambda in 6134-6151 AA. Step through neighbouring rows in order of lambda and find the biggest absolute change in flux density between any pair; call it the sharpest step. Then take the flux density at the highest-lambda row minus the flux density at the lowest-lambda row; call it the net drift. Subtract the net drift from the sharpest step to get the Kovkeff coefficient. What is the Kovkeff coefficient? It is 0.45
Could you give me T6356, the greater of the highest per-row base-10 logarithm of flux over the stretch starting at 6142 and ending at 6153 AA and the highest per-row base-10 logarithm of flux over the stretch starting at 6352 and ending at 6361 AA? 0.266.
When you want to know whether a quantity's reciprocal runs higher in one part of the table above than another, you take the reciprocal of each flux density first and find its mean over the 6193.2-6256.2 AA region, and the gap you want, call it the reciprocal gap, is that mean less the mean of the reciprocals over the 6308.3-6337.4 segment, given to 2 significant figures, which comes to -0.069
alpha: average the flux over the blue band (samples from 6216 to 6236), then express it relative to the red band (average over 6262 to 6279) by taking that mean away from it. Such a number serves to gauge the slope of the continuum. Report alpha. 0.01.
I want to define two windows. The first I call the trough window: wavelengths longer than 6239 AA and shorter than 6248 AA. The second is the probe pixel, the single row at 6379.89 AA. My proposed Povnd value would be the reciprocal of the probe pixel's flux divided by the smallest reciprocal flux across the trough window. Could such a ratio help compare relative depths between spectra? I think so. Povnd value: 1.22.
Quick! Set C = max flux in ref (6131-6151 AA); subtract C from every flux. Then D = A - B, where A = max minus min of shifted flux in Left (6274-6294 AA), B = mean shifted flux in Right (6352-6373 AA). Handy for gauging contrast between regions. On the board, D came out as 1.2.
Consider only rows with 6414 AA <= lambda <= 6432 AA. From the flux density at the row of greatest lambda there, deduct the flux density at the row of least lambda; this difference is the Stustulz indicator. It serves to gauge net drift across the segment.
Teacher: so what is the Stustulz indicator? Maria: 0.19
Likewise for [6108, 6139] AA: 0.19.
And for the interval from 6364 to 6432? 0.18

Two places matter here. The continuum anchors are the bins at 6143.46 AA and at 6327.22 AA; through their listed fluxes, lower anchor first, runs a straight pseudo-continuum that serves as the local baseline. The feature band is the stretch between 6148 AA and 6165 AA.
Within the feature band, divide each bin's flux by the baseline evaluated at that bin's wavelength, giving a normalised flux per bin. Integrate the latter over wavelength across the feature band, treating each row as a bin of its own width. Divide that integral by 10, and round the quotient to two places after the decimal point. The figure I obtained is 1.64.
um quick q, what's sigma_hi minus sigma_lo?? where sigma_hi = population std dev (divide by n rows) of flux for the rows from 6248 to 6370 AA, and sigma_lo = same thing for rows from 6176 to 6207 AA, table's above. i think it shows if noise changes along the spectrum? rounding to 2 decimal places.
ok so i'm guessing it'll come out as 0.10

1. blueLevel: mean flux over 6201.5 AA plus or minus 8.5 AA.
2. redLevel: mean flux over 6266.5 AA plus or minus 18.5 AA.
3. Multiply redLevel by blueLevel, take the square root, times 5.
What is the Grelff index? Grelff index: 7.78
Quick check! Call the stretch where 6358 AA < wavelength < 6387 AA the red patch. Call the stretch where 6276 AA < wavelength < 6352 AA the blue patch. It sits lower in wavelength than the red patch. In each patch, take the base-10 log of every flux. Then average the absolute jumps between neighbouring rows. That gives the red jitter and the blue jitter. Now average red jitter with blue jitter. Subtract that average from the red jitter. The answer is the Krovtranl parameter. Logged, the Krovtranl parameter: -0.022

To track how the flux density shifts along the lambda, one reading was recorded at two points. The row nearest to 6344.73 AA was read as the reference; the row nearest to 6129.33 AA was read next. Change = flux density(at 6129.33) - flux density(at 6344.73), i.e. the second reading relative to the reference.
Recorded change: 0.11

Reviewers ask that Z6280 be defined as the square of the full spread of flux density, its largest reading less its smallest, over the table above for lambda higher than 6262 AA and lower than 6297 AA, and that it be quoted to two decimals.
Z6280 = 0.70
